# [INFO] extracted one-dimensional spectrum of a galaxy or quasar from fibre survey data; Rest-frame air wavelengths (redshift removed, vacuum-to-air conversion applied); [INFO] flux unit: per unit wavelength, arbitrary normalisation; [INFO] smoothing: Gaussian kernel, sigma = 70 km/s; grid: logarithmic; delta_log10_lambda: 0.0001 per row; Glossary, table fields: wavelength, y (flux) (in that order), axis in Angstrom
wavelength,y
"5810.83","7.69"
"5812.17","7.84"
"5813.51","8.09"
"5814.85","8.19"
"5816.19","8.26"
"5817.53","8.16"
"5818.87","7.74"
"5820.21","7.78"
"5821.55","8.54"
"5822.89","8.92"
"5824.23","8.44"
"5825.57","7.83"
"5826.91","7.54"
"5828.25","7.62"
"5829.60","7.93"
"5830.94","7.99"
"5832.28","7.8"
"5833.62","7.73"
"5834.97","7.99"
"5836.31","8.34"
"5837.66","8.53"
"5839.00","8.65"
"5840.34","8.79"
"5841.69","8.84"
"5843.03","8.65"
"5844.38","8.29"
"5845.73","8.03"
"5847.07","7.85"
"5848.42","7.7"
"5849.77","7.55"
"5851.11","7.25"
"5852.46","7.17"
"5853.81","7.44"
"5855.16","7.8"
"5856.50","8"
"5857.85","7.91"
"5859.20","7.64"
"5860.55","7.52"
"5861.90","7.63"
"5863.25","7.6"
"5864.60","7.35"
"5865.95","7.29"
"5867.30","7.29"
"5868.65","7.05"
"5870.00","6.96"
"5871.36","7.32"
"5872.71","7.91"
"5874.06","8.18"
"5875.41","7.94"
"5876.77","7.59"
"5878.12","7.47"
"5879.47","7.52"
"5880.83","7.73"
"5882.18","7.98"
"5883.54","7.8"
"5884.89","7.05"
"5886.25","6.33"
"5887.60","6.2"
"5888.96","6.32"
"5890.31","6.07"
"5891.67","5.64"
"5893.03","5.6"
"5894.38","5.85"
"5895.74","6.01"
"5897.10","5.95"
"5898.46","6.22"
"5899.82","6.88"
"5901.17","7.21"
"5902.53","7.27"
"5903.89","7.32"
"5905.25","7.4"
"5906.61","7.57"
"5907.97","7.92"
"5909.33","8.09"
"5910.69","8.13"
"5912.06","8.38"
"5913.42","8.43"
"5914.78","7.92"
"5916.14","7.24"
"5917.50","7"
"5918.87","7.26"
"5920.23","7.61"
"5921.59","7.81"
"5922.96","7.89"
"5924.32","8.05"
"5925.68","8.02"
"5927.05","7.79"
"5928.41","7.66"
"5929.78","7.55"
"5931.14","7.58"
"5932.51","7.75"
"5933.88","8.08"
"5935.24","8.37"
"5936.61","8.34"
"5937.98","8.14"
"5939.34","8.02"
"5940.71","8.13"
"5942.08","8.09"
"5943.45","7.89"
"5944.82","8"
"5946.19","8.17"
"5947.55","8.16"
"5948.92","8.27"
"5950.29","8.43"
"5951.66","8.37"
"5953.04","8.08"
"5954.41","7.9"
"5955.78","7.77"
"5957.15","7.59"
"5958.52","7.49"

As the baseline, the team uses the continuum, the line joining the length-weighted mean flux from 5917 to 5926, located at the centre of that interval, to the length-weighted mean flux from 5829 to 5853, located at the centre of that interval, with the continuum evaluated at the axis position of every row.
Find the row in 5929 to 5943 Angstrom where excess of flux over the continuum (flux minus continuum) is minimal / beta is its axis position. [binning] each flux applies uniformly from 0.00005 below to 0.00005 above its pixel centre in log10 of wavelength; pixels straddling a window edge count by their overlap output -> 5929.78 Angstrom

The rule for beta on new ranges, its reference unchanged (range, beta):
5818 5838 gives 5826.91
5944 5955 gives 5954.41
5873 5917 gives 5893.03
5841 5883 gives 5870.00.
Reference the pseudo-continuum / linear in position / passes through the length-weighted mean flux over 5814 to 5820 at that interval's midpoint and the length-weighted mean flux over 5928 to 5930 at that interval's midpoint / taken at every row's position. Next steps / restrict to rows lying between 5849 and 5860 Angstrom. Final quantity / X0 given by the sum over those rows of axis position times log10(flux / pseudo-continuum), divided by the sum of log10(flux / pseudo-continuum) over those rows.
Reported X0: 5852.5 Angstrom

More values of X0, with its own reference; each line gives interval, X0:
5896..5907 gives 5899.5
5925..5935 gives 5930.0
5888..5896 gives 5892.5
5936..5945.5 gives 5940.3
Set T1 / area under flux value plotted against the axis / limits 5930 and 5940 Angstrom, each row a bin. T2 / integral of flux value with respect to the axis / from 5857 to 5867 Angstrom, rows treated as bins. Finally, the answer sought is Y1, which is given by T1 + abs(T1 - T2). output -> 84.8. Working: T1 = 80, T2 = 76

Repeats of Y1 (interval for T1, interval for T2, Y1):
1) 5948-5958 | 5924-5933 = 91.1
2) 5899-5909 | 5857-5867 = 75.6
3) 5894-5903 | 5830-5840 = 81.7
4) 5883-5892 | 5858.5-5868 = 71.0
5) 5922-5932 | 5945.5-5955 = 77.9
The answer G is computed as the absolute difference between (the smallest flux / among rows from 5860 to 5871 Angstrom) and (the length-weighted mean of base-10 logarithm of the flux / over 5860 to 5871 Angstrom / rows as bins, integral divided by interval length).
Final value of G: 6.10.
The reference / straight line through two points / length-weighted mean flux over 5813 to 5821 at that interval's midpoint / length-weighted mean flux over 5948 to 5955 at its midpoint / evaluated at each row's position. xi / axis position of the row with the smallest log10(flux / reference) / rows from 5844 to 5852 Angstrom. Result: 5851.11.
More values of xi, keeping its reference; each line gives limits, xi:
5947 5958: 5957.15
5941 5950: 5943.45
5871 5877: 5871.36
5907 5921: 5917.50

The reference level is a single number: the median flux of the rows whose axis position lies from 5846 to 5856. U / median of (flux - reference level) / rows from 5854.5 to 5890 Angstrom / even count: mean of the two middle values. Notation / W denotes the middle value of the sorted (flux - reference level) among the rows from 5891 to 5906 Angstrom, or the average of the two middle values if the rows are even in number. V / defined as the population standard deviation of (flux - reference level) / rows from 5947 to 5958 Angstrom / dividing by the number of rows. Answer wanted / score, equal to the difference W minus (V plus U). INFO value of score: -1.6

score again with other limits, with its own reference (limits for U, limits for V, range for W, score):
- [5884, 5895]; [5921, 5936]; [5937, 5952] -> 1.8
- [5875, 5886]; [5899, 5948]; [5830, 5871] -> -0.3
